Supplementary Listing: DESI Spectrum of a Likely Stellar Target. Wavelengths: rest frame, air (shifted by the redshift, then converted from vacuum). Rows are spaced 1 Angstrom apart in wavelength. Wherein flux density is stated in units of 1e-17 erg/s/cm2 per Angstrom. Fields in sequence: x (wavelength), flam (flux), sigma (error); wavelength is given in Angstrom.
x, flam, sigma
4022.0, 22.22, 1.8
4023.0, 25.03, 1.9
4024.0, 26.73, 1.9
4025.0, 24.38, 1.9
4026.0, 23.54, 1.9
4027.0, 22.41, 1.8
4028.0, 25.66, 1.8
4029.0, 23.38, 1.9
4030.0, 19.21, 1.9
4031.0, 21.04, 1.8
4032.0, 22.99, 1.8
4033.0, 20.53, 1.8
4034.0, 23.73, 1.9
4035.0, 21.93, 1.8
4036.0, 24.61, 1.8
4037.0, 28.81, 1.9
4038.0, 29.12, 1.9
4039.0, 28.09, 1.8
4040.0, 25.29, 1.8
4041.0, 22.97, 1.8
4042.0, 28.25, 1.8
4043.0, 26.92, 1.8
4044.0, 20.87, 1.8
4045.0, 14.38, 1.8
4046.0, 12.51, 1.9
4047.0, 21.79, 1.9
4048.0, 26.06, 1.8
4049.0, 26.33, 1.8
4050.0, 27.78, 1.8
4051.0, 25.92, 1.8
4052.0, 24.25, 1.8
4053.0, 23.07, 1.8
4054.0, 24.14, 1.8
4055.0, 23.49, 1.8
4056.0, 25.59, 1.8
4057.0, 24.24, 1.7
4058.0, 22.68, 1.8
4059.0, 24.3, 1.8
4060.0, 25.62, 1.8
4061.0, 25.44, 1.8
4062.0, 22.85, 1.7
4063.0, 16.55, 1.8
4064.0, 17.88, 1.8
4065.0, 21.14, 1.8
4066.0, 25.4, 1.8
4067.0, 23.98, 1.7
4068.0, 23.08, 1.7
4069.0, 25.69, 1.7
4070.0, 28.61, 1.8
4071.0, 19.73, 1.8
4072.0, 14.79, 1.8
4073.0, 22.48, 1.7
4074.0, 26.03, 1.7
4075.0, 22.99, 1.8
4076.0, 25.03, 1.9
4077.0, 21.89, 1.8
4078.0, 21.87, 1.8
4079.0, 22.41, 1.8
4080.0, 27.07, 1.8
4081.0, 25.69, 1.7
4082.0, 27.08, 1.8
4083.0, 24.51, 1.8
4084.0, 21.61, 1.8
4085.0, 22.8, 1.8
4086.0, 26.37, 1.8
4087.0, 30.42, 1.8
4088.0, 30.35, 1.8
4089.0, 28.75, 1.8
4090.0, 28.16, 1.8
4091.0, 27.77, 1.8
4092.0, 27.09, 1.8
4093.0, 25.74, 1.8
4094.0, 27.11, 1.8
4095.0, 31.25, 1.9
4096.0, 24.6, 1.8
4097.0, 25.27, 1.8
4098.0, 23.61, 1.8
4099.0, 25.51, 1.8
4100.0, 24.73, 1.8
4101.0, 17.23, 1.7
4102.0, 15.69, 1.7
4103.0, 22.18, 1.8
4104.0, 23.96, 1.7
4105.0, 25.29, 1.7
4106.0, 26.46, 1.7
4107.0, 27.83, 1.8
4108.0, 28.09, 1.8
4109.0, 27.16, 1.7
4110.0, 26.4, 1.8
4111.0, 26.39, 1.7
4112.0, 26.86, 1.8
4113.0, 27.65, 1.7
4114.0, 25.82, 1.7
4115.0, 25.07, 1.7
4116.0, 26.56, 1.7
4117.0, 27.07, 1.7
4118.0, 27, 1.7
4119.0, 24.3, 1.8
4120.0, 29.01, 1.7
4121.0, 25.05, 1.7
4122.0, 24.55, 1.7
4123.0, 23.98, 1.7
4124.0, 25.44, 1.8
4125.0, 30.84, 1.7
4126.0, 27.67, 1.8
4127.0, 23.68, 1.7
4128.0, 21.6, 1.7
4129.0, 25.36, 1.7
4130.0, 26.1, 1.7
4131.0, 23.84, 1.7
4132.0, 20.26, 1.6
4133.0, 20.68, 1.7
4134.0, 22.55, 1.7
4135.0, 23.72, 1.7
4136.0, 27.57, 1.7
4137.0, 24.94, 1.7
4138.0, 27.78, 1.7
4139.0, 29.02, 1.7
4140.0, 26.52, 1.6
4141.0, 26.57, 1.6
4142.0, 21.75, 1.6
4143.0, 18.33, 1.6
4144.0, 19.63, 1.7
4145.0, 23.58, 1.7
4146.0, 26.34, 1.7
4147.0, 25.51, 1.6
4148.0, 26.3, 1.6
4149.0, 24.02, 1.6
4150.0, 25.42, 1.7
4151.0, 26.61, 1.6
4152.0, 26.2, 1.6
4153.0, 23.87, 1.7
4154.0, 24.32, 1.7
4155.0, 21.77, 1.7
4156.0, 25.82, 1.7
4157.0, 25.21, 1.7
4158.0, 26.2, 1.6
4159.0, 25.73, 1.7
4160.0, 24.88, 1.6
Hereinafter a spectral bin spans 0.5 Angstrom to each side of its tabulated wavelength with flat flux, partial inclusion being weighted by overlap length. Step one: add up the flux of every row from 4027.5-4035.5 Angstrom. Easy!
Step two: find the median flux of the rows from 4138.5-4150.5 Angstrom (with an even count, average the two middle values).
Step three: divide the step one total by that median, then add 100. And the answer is 107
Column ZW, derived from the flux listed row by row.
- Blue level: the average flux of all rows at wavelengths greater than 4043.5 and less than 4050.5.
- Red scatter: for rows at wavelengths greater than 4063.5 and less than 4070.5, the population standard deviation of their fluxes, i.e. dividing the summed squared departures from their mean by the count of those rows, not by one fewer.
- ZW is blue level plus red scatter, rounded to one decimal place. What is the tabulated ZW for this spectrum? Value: 24.6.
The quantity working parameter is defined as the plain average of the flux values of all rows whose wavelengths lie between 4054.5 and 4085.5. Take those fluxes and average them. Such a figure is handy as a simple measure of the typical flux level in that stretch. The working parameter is 23.3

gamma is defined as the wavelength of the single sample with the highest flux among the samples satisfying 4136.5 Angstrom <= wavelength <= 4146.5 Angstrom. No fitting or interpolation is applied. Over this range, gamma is 4139.0 Angstrom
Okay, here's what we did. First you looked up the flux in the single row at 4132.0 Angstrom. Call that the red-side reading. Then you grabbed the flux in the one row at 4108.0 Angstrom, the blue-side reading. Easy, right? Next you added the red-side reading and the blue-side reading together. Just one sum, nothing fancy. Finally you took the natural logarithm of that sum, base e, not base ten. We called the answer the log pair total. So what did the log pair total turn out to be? 3.88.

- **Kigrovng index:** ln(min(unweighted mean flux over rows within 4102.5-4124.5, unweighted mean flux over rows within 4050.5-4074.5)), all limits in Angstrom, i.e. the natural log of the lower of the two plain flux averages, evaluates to 3.14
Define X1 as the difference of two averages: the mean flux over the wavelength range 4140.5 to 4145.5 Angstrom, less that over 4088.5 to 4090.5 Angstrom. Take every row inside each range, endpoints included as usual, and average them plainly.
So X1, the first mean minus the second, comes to -6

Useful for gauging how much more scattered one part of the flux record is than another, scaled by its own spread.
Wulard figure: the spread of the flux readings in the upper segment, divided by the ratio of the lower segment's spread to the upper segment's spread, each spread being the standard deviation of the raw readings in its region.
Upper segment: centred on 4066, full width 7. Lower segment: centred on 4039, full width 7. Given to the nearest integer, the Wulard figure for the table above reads 5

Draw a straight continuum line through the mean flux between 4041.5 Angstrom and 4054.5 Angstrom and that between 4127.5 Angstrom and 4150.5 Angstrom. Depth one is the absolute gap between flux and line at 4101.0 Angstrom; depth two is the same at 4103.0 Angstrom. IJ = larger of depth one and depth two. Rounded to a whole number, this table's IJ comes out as 7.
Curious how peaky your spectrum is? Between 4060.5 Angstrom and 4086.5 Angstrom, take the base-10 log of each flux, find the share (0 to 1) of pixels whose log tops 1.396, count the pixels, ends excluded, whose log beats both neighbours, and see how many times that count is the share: 16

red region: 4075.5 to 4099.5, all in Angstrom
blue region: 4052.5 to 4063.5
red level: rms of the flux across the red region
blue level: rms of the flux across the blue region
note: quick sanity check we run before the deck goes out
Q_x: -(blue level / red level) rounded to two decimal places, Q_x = -0.90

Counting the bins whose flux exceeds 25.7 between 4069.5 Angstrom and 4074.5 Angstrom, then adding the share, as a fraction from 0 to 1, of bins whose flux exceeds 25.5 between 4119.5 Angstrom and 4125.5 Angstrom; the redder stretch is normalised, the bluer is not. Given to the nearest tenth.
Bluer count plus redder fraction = 2.3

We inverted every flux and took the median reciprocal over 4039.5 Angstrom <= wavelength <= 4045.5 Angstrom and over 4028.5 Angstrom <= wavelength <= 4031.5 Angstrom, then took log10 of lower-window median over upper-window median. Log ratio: 0.059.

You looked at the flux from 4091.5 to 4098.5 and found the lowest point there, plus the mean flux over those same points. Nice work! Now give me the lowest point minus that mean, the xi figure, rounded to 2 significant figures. -2.8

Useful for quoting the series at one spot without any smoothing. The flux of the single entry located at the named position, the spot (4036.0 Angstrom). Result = 24.61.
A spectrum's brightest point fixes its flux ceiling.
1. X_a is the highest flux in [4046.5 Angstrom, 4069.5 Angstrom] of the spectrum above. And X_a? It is 27.78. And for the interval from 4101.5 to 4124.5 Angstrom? 29.01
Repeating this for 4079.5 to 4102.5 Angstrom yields 31.25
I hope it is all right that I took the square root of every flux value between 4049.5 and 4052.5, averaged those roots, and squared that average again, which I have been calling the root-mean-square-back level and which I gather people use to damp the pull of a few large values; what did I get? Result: 26.0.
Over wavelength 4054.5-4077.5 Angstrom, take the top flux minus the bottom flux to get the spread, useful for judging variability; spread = 13.8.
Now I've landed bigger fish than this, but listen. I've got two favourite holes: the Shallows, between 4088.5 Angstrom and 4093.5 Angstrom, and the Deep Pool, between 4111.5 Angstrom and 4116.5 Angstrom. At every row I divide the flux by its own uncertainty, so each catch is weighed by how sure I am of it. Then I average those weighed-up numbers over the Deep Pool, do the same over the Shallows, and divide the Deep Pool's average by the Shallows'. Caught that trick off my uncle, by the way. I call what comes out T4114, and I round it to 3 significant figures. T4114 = 1.00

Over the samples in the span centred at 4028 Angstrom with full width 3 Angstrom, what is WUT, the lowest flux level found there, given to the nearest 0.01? 22.41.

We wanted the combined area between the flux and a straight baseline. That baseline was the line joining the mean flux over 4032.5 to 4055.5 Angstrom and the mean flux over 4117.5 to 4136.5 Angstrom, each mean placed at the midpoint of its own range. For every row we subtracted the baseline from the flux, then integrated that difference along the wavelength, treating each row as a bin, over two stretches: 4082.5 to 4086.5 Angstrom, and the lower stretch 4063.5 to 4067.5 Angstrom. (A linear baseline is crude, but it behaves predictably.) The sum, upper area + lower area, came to -11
